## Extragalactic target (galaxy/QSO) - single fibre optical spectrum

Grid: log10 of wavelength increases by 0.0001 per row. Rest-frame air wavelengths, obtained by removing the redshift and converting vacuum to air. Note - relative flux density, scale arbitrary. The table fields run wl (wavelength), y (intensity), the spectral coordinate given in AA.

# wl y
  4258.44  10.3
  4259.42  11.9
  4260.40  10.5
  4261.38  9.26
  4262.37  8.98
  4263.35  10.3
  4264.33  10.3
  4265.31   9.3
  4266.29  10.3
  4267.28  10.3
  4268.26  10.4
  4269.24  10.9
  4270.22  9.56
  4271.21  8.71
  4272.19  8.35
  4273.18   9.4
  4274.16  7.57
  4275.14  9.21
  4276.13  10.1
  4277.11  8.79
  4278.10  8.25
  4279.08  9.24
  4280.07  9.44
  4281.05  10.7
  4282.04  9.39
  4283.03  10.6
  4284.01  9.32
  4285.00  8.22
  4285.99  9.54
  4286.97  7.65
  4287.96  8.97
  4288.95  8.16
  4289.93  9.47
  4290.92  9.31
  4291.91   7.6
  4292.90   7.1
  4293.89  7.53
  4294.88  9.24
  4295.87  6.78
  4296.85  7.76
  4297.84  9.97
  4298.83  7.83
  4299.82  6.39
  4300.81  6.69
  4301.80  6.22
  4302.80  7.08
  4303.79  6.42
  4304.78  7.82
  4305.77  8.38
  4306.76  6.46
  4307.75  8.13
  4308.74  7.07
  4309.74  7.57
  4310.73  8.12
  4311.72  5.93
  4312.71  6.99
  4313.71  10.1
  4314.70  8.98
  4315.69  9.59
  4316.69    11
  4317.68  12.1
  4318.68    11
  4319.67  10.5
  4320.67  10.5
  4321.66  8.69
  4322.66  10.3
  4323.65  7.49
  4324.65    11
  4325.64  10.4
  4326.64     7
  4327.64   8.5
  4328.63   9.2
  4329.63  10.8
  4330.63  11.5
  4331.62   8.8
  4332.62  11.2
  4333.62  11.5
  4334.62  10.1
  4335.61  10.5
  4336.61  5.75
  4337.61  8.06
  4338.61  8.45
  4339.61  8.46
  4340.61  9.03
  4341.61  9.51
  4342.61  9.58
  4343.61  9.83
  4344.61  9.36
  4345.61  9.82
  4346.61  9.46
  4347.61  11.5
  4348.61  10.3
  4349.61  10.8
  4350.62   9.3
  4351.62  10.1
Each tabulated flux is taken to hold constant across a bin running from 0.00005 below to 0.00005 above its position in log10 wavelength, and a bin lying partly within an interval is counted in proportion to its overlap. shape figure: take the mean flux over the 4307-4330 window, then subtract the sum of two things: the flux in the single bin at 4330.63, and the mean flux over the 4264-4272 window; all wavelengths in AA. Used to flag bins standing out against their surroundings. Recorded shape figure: -12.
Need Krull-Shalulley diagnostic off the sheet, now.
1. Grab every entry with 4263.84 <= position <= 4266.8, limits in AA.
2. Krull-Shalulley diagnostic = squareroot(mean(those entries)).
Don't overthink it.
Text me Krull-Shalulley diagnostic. 3.16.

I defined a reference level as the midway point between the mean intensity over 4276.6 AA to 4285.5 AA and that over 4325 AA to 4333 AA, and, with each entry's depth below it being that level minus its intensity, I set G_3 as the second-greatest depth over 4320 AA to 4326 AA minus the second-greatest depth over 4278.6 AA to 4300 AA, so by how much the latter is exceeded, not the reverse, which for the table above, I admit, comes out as -1.9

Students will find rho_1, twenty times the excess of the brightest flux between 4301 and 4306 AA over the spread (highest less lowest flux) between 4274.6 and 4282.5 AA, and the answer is 119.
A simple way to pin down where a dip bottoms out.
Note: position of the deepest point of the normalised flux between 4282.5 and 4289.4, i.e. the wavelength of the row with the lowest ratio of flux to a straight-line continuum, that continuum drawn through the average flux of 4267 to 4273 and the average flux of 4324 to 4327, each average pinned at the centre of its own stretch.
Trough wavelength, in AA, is 4286.97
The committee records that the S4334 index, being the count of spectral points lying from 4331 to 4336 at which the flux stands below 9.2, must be 1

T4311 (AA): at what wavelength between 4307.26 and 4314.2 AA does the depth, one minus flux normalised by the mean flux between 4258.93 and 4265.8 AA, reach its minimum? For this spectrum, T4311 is 4313.71 AA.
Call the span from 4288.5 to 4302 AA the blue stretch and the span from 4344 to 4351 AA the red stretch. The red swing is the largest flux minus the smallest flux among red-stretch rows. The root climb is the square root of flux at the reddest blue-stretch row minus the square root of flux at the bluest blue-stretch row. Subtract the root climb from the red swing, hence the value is 2.6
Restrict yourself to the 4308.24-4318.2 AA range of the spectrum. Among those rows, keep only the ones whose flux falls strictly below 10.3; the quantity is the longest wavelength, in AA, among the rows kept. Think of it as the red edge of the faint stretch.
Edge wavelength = 4315.69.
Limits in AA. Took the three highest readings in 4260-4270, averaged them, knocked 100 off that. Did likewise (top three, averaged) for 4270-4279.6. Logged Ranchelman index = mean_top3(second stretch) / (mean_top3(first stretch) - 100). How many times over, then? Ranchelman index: -0.108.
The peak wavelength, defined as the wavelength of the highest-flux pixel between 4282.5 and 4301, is 4283.03 AA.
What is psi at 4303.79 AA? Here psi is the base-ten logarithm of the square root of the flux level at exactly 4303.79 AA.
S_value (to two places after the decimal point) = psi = 0.40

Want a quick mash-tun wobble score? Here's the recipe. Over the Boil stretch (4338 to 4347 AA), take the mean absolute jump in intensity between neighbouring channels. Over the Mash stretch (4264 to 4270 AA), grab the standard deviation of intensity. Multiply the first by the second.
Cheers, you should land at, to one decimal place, 0.2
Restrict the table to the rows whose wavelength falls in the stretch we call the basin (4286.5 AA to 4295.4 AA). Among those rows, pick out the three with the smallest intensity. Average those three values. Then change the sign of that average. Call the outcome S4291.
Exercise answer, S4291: -7.4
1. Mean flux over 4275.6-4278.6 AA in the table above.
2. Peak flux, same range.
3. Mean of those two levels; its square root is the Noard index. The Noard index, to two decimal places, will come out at 3.09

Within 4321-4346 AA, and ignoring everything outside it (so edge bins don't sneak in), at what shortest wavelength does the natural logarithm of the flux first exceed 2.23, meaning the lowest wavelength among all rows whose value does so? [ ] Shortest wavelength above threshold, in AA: 4322.66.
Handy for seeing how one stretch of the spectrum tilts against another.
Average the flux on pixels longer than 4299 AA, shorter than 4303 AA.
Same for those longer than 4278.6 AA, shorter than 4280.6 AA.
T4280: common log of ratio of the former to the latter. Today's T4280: -0.15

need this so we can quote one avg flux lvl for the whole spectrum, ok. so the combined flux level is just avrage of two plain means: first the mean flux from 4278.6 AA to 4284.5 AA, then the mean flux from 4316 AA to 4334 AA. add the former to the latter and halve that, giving 9.9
